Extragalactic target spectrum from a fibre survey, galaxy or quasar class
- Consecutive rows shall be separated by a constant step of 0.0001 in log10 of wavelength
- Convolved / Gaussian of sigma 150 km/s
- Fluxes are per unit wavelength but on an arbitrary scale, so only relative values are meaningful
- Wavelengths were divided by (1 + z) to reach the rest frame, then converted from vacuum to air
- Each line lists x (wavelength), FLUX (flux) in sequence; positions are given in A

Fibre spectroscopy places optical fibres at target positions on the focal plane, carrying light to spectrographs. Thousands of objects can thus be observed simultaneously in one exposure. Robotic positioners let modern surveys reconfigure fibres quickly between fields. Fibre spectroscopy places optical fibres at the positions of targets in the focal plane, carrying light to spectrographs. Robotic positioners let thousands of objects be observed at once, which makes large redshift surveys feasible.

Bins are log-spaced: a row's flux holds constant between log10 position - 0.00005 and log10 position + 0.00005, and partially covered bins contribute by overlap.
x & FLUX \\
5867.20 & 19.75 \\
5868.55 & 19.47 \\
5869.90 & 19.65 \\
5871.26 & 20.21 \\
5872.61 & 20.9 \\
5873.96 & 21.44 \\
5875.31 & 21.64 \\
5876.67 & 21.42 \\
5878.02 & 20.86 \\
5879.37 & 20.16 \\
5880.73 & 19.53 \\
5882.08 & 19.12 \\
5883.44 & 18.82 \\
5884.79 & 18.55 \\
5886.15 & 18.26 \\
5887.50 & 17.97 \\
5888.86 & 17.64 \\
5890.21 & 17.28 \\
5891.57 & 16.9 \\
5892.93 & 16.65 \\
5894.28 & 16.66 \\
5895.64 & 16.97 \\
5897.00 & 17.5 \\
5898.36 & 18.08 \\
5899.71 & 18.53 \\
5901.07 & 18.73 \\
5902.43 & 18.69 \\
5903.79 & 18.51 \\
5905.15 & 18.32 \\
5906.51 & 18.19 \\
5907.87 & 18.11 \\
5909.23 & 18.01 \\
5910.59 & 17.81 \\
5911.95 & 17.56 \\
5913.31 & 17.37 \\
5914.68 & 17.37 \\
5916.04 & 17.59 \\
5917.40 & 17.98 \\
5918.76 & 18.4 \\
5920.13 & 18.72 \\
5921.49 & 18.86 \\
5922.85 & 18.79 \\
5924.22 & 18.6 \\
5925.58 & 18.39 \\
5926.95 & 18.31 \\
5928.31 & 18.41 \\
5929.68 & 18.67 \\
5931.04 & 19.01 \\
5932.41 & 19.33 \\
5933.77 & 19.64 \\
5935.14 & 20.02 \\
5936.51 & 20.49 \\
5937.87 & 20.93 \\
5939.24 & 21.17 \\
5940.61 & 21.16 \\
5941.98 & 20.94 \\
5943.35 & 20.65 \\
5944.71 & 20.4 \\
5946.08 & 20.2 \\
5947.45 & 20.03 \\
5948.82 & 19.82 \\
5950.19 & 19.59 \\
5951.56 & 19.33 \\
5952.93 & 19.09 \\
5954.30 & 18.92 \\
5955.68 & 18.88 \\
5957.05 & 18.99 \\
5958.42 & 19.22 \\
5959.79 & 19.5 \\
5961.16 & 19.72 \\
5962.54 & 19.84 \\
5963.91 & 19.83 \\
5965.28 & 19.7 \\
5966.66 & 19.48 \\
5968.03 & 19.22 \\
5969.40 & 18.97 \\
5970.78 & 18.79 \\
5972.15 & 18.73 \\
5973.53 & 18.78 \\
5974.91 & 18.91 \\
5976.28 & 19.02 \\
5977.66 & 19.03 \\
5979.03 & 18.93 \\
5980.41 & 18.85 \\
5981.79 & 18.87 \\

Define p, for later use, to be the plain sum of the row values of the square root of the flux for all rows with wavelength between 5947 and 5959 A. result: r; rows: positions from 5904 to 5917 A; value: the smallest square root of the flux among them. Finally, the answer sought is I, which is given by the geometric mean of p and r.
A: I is 12.8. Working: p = 39.6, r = 4.17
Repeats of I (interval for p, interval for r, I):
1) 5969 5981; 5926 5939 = 12.9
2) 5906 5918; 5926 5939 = 12.7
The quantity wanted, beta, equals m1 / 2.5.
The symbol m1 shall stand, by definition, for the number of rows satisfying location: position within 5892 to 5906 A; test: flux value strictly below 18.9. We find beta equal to 4.0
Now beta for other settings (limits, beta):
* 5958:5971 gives 0.4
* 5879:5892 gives 2.8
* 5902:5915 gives 4.0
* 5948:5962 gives 0.4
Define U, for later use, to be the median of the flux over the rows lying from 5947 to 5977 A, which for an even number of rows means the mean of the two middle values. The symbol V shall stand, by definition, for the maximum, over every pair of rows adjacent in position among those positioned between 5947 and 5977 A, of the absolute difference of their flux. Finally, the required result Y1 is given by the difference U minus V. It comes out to 18.9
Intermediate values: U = 19.2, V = 0.28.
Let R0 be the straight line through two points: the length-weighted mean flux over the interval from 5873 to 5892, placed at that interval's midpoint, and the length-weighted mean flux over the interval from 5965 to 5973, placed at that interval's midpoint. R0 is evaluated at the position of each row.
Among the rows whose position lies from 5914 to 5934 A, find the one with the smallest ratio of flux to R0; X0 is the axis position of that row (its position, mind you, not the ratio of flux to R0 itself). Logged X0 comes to 5914.68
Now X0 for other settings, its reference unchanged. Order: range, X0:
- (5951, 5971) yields 5970.78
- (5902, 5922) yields 5913.31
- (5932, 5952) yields 5932.41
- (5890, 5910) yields 5892.93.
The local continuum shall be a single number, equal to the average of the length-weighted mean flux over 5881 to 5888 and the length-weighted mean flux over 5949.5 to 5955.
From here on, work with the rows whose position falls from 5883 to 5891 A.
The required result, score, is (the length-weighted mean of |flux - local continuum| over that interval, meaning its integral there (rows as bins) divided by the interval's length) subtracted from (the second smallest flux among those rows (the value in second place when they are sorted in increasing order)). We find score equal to 16.8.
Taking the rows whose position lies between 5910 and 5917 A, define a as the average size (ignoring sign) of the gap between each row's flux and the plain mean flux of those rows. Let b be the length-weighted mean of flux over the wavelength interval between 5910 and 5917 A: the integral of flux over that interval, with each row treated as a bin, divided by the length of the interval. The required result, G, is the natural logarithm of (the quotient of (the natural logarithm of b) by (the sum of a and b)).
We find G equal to -1.82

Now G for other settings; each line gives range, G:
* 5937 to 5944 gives -1.94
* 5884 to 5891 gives -1.85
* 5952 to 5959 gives -1.87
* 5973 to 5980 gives -1.87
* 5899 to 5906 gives -1.86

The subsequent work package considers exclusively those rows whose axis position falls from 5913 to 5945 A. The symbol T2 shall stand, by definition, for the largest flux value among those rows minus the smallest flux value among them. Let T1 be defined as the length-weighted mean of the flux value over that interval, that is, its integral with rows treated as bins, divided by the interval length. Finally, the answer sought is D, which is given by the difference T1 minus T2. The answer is 15.4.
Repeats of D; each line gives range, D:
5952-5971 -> 18.3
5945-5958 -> 18.1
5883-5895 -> 15.4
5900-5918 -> 16.7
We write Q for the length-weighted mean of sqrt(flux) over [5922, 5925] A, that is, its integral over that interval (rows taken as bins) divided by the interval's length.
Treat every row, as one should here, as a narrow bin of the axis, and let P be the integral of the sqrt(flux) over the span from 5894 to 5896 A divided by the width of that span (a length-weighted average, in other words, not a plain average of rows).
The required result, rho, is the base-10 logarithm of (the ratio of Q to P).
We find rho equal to 0.024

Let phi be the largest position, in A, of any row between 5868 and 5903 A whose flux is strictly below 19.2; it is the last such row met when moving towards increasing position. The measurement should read 5902.43 A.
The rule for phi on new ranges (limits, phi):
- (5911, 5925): 5924.22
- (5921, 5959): 5957.05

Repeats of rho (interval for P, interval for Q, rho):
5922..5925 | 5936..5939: 0.023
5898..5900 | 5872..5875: 0.031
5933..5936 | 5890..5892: -0.033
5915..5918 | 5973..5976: 0.013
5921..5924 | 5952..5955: 0.002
